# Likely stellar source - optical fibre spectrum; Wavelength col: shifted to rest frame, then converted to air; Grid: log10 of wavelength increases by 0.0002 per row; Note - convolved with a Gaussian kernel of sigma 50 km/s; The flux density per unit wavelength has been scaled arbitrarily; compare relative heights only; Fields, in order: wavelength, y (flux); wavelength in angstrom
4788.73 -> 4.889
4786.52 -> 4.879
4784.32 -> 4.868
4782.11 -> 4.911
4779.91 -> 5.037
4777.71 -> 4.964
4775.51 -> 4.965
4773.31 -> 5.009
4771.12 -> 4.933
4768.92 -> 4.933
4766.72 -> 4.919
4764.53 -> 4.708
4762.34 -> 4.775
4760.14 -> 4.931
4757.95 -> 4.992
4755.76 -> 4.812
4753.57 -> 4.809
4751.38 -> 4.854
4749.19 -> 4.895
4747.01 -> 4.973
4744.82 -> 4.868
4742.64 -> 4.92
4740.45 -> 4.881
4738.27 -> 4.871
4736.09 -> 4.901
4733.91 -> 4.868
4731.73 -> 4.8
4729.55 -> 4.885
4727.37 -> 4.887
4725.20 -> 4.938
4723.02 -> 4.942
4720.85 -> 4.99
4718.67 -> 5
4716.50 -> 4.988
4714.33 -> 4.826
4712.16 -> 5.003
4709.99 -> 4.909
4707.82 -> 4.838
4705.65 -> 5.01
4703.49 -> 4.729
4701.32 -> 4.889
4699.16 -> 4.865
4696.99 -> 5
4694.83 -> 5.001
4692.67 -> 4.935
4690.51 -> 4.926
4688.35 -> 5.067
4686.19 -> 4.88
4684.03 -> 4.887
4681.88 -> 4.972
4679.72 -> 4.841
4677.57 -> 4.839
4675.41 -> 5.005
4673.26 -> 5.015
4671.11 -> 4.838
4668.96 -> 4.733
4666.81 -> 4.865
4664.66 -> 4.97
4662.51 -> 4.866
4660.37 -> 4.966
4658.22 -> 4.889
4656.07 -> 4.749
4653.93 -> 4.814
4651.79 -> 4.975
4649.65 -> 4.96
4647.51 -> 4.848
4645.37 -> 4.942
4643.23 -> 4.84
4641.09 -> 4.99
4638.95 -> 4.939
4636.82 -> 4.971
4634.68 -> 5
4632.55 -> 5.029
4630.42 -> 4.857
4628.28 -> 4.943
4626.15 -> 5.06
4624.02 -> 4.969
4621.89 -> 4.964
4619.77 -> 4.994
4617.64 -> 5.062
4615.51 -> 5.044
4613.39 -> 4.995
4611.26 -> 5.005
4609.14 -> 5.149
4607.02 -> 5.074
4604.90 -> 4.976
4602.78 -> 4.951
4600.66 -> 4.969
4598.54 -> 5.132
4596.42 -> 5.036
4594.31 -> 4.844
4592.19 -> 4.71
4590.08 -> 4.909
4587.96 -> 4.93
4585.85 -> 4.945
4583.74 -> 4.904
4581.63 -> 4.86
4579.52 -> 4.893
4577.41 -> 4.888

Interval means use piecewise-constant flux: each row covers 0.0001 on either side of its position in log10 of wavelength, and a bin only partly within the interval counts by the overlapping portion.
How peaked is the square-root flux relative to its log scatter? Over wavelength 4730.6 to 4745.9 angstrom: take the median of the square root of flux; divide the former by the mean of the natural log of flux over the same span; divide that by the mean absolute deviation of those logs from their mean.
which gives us 283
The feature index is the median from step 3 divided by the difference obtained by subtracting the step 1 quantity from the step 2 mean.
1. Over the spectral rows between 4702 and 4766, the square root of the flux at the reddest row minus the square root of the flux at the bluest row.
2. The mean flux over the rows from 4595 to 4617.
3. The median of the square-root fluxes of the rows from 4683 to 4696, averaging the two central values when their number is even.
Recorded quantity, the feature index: 0.441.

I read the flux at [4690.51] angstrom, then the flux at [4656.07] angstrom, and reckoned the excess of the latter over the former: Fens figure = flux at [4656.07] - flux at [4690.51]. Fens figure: -0.18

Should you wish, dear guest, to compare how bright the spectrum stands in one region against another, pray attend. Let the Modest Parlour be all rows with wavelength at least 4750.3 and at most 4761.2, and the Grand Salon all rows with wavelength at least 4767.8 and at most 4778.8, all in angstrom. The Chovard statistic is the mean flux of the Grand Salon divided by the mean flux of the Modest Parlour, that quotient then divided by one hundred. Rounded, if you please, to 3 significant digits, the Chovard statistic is 0.0102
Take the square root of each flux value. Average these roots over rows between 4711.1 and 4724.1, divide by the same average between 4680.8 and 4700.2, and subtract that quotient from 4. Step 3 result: 3.00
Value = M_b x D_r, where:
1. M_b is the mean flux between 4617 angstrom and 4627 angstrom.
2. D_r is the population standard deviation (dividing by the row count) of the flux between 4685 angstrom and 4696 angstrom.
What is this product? 0.327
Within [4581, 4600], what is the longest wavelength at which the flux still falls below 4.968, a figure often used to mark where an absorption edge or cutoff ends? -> 4594.31 angstrom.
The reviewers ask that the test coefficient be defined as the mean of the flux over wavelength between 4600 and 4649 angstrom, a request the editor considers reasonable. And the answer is 4.98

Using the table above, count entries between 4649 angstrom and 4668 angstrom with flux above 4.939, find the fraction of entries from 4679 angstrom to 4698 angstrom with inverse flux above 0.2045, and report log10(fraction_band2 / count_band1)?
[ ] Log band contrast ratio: -1.08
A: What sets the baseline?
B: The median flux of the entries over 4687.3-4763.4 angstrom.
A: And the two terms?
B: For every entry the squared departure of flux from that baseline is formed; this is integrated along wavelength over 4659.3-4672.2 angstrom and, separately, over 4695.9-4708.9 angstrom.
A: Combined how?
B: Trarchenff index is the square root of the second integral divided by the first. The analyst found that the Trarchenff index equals 1.14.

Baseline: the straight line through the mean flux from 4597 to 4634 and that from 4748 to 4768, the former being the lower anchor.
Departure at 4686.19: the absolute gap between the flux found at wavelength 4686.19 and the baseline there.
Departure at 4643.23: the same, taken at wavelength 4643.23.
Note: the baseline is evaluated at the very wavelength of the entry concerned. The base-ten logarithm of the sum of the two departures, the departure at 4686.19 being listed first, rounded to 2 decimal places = -0.71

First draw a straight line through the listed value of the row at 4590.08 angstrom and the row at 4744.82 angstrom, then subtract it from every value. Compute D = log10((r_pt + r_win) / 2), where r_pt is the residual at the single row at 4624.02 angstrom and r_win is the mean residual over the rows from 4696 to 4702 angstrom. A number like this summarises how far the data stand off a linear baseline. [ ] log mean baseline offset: -1.27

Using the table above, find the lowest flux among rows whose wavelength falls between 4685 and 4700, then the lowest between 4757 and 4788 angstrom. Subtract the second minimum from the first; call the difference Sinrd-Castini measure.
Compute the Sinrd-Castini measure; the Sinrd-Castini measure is 0.16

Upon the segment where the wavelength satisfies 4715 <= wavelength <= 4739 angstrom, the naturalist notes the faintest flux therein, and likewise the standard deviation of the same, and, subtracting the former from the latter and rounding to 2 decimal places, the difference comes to -4.74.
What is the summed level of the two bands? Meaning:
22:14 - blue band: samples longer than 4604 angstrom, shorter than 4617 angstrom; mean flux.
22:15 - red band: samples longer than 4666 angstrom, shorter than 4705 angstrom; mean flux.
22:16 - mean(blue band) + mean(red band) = 9.95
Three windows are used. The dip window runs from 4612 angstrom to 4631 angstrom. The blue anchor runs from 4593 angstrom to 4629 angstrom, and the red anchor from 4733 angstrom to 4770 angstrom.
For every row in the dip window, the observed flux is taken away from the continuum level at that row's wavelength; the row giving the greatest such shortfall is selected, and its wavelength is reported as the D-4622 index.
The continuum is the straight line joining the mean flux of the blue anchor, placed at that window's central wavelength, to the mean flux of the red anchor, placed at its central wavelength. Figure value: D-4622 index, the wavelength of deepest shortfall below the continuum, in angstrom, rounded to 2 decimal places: 4630.42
